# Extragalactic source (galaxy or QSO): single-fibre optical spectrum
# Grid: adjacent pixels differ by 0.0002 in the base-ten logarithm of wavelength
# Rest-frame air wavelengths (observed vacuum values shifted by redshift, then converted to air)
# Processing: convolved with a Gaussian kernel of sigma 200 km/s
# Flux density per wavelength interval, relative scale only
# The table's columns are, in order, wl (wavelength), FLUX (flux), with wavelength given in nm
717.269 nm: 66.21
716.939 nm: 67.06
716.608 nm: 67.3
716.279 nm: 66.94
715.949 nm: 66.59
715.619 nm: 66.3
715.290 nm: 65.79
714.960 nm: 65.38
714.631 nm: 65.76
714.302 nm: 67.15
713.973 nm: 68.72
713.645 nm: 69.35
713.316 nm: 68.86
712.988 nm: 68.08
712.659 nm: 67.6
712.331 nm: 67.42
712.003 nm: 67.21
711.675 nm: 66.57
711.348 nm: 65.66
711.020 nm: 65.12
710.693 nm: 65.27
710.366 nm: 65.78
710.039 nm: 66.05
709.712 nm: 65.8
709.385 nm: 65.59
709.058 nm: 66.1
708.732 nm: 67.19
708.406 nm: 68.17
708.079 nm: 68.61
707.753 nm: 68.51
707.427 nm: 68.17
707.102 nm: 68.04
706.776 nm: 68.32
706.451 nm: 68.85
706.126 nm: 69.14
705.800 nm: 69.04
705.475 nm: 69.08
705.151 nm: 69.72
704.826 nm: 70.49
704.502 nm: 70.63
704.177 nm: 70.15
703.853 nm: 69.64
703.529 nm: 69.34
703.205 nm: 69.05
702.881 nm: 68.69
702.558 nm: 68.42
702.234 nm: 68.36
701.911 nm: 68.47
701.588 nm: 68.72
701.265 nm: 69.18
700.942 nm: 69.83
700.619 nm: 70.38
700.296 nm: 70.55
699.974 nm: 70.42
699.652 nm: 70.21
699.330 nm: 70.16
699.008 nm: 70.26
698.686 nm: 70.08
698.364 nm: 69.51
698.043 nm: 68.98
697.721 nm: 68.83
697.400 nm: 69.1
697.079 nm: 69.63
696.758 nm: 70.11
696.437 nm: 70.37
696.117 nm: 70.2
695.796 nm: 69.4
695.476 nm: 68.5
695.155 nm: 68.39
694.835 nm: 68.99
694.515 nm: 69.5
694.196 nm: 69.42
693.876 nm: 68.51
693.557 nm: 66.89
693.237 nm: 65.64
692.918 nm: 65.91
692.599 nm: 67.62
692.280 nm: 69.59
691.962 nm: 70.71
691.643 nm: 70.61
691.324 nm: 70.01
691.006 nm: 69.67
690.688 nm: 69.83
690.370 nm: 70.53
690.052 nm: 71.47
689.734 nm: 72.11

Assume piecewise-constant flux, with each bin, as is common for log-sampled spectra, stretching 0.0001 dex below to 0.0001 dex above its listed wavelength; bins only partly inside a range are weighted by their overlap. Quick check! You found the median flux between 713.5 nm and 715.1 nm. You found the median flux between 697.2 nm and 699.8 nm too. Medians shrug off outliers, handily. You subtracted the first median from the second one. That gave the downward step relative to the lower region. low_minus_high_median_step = 2.6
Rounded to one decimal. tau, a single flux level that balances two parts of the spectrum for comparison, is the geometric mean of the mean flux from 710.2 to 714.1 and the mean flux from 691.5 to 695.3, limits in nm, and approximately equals 67.8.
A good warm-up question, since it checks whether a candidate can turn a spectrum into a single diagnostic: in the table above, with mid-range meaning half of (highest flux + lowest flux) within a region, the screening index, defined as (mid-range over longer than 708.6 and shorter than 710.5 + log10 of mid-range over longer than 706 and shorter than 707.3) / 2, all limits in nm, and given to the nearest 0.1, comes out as 34.1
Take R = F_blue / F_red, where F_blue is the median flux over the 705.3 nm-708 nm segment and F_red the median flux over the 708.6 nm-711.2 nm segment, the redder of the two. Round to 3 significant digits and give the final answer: 1.04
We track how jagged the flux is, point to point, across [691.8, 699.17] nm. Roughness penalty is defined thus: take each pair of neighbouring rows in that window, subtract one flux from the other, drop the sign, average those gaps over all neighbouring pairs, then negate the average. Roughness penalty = -0.68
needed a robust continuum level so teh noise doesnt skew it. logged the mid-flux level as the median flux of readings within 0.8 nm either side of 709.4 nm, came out 66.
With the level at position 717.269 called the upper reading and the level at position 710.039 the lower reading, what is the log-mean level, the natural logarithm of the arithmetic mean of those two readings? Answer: 4.19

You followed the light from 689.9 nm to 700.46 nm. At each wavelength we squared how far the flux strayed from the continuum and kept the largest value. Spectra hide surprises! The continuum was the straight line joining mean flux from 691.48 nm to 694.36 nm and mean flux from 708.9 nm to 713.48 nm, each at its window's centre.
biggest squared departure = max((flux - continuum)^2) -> 8.8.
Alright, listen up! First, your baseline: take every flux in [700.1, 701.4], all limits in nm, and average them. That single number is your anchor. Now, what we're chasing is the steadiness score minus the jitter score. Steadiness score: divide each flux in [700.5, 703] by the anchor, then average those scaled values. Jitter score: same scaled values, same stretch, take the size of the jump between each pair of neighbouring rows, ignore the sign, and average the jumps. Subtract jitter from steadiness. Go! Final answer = 0.98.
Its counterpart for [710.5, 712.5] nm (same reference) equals 0.94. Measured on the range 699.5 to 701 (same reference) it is 1.00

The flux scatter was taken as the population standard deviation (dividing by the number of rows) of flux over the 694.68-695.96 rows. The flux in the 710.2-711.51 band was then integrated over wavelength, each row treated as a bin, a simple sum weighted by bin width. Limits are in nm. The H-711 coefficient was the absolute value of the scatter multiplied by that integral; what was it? 35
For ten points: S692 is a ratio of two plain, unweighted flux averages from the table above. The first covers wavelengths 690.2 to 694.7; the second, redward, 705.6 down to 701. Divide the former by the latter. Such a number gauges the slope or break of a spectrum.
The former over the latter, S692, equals 0.99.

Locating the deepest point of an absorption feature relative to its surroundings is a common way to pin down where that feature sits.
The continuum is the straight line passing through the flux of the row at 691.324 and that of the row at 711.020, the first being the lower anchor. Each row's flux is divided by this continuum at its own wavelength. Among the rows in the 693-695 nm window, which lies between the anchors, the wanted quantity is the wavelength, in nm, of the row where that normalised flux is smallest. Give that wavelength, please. 693.237 nm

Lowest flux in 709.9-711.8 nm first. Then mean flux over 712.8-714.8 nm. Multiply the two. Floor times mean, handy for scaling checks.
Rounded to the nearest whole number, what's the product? 4427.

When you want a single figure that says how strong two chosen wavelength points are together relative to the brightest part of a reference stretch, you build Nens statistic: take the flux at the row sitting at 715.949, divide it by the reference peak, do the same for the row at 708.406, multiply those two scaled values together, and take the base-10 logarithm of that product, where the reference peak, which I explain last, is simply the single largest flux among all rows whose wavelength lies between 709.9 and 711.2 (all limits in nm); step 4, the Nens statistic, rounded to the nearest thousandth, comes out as 0.017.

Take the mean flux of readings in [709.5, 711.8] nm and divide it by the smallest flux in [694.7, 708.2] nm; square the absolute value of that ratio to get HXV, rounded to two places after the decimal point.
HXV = 0.93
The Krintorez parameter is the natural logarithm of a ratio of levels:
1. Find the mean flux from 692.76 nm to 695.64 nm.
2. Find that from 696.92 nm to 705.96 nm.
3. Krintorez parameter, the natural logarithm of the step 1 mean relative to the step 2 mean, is -0.023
